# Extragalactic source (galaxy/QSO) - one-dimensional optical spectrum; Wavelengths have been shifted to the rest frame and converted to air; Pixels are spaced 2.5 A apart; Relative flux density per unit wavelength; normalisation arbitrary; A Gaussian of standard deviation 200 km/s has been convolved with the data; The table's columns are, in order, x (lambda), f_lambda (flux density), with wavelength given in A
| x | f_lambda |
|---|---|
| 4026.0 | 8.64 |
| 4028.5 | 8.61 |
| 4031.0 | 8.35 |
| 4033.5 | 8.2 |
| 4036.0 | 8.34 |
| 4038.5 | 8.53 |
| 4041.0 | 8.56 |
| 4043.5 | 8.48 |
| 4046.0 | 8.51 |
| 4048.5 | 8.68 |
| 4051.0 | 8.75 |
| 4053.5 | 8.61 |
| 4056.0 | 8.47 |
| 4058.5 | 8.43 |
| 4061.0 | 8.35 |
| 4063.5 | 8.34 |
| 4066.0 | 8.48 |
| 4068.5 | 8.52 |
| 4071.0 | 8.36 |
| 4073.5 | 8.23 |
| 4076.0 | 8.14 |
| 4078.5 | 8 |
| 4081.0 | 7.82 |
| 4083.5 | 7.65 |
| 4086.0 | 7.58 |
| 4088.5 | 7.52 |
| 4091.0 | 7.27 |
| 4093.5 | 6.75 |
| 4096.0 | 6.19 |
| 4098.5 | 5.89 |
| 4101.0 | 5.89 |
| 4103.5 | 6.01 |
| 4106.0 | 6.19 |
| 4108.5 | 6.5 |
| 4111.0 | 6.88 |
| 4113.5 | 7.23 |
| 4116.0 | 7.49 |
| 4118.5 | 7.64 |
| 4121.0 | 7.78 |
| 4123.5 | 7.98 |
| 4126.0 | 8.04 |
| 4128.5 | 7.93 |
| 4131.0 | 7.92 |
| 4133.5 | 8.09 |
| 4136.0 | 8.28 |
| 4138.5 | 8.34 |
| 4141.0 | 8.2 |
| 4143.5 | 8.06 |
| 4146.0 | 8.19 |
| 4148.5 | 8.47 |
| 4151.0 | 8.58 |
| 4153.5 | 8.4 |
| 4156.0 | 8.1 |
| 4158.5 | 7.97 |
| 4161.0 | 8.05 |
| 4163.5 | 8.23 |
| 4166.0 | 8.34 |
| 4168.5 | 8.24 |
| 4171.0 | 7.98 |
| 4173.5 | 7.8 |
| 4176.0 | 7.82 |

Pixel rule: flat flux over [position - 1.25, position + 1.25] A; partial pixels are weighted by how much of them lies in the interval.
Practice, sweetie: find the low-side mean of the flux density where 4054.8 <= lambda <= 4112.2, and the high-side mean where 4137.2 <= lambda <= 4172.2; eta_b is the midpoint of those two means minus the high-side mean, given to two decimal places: -0.39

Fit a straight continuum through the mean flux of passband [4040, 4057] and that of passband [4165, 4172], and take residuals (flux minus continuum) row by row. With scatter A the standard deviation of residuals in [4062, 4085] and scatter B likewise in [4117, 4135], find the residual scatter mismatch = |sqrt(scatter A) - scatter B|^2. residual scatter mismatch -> 0.13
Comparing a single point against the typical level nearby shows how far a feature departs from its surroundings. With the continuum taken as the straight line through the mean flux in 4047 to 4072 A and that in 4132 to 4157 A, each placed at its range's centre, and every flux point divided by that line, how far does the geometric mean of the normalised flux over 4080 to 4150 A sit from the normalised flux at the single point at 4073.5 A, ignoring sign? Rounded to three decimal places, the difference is 0.089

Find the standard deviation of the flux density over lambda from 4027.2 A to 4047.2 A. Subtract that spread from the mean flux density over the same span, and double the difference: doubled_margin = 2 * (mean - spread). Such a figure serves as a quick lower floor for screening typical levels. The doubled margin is 16.6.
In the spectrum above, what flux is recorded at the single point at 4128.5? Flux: 7.93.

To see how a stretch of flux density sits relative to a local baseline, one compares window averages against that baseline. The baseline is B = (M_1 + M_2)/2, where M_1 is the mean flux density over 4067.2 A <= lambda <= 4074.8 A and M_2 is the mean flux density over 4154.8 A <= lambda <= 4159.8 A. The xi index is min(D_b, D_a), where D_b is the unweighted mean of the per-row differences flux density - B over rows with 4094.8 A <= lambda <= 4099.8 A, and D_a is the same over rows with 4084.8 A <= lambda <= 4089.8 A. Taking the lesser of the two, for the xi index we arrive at -2.2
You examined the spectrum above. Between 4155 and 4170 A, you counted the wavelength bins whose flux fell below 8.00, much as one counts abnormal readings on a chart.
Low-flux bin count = 1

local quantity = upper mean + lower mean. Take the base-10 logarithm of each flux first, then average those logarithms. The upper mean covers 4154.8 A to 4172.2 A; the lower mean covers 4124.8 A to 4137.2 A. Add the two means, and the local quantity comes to 1.82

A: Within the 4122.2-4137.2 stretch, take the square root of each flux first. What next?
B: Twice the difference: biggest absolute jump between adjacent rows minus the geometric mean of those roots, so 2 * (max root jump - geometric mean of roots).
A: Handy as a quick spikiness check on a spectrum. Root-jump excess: -5.60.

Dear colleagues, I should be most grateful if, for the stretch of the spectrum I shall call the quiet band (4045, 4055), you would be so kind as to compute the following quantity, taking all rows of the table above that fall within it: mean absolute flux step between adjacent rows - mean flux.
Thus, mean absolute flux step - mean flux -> -8.5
